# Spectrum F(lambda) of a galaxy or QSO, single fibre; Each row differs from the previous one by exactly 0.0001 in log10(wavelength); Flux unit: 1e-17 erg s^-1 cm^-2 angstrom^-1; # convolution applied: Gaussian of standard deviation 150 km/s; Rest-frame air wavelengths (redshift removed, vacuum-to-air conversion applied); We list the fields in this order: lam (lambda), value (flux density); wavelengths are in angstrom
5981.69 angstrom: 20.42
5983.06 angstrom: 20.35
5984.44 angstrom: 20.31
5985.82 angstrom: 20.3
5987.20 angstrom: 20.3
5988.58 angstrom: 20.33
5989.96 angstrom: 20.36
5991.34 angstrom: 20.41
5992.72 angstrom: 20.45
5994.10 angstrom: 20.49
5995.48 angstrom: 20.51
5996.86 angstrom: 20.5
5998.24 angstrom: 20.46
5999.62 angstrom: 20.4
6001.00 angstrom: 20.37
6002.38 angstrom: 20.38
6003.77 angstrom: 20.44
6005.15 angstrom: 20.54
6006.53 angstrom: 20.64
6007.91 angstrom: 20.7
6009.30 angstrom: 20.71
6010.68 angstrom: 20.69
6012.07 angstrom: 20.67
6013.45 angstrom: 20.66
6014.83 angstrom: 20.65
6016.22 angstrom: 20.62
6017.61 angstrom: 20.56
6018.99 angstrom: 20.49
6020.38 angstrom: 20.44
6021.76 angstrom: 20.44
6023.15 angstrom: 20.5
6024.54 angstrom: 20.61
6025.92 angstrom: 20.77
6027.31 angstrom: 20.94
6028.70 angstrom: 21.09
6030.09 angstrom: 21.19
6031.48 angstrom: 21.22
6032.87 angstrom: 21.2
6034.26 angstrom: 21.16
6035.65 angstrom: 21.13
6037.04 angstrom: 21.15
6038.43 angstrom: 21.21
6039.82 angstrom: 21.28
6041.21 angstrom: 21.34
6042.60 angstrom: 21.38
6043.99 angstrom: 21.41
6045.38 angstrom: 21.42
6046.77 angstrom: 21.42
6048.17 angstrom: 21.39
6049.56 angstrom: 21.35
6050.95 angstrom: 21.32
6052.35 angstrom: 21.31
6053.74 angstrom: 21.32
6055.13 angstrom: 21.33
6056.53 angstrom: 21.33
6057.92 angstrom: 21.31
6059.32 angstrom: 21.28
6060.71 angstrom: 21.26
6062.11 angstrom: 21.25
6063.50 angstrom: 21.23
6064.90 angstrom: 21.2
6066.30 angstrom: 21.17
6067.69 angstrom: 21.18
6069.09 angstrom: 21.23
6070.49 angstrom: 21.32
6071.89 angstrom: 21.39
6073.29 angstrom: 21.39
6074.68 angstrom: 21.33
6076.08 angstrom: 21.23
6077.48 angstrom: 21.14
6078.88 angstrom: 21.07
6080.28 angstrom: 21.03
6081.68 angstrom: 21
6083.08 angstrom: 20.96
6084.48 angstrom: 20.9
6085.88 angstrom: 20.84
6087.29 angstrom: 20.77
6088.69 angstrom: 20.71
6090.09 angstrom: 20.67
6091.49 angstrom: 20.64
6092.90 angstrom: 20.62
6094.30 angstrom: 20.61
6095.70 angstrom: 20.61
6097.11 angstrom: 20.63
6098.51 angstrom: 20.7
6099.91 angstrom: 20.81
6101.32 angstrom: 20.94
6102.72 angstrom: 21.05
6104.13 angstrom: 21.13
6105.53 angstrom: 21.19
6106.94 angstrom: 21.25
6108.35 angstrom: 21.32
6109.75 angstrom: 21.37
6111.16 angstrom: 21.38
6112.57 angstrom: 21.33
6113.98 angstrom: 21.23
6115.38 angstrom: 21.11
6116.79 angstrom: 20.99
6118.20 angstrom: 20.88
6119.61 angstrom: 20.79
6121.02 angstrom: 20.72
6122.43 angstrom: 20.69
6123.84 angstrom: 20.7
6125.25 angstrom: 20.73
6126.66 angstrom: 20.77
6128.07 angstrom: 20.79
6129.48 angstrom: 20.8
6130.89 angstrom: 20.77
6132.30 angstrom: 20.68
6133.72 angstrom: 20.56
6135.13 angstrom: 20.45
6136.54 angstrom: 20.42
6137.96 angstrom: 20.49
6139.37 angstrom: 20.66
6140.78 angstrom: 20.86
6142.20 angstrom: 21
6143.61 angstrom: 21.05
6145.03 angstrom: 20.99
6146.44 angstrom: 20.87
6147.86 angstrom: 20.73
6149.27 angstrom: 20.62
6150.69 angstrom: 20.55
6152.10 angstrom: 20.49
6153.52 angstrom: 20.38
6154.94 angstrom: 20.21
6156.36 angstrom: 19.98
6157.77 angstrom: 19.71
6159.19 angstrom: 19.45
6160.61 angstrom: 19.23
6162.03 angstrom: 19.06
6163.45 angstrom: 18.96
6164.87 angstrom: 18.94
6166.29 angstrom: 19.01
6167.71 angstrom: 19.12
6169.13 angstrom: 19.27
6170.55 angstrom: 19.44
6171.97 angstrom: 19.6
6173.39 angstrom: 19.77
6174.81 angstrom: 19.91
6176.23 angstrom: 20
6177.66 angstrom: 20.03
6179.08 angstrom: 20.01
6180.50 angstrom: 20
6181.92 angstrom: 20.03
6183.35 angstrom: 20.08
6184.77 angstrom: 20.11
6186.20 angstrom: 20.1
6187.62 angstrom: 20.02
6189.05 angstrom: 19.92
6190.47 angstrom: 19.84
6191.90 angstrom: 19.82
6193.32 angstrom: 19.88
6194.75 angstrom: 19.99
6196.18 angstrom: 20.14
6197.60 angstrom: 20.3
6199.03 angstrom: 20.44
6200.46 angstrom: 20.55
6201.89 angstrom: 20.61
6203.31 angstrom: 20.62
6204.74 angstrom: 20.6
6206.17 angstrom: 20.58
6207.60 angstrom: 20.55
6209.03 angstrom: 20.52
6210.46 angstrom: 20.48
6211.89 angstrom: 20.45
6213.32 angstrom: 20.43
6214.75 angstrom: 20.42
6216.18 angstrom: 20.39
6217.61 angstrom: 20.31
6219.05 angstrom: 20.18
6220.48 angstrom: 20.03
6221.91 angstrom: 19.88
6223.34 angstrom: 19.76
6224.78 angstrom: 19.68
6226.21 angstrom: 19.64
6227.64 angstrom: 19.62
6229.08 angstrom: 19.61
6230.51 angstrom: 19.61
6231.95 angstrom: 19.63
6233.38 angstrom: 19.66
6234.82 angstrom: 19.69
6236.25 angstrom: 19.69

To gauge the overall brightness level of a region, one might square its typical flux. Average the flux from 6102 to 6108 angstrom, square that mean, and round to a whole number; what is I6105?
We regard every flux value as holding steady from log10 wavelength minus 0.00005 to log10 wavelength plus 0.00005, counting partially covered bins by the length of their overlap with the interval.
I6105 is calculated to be 448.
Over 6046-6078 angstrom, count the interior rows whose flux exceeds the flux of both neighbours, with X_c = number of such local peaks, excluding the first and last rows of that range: 0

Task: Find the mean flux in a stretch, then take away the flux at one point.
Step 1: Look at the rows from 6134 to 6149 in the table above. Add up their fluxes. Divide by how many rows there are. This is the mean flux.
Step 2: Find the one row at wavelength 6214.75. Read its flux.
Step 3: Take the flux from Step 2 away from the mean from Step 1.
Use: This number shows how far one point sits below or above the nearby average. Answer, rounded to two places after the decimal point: 0.33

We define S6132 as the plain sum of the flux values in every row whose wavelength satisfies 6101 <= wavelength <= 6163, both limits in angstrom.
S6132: 910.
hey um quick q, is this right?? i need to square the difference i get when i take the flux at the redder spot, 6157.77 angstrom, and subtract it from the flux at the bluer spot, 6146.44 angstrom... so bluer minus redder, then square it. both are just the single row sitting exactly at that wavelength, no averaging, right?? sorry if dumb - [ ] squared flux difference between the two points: 1.35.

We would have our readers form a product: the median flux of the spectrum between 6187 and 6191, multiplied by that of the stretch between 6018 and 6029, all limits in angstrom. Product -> 409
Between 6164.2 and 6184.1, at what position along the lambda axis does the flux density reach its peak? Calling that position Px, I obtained 6183.35 angstrom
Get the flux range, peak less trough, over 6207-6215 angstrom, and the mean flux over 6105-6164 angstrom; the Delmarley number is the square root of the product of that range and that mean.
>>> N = 1.6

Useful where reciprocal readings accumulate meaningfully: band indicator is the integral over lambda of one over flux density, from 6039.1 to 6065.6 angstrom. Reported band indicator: 1.2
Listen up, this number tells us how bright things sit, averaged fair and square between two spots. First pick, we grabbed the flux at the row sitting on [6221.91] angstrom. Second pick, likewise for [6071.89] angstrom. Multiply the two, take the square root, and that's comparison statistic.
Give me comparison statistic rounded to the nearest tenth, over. 20.6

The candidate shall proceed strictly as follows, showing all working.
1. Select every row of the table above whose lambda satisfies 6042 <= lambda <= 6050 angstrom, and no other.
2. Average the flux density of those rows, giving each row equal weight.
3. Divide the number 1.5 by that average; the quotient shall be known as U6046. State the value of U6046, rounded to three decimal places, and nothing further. 0.070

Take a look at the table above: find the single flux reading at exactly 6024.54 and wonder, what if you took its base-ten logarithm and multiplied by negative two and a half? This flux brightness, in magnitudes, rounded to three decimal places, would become -3.285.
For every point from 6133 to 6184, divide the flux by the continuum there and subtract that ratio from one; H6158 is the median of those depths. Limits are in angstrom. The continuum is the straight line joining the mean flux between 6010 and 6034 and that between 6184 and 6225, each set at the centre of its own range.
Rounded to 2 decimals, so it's 0.01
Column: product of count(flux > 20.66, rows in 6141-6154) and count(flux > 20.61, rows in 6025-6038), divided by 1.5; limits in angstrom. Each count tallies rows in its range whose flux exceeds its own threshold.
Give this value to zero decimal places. 30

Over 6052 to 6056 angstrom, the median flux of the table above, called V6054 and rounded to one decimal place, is 21.3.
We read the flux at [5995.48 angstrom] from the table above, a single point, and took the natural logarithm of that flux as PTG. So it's 3.02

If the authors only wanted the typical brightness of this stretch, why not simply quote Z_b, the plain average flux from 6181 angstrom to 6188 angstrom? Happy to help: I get 20.1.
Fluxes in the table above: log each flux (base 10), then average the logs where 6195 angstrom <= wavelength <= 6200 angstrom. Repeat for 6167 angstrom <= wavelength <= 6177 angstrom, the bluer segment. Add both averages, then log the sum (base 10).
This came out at 0.415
